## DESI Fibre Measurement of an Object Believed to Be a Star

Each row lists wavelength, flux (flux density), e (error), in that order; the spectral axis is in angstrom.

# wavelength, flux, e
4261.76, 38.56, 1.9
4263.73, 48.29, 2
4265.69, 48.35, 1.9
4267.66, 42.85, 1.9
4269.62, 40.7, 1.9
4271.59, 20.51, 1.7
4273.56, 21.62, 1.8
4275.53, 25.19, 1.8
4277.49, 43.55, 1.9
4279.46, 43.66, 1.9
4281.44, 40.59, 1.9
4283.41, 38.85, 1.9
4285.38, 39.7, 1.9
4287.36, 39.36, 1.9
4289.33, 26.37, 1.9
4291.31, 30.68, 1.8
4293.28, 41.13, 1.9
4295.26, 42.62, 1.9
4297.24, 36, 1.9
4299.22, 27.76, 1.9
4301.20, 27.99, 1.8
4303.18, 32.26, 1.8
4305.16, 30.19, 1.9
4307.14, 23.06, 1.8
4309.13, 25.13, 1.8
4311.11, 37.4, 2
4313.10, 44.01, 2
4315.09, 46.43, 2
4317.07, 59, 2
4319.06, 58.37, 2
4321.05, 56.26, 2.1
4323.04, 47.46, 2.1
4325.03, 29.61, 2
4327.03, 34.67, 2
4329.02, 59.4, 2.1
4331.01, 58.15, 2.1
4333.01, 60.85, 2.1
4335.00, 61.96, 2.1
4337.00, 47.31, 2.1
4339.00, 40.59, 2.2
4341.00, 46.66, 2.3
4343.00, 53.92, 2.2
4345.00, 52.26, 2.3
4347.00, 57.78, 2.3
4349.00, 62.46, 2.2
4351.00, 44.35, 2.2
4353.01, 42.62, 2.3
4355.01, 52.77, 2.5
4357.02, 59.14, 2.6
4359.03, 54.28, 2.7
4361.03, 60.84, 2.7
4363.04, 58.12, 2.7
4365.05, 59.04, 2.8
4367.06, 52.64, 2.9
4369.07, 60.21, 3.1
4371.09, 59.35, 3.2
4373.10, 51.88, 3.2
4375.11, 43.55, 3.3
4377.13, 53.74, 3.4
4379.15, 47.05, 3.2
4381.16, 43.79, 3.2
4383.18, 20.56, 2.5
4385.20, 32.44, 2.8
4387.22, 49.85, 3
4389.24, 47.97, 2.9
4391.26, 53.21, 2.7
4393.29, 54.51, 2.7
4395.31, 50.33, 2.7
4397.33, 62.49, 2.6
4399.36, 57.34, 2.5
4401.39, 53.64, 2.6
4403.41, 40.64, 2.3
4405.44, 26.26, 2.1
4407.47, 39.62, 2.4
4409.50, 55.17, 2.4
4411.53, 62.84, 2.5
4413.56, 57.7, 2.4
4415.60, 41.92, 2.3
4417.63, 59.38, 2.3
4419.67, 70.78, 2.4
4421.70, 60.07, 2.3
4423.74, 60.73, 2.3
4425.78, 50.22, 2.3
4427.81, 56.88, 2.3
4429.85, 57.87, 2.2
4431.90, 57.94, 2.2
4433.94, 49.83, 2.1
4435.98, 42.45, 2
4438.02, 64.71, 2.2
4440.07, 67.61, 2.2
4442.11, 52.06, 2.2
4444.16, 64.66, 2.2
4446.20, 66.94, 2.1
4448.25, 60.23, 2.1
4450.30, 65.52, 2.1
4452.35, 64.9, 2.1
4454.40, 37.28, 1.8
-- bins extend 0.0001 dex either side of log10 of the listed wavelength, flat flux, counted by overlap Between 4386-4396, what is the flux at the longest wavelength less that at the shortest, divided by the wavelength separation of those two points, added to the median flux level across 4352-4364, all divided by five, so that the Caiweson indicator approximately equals 11.3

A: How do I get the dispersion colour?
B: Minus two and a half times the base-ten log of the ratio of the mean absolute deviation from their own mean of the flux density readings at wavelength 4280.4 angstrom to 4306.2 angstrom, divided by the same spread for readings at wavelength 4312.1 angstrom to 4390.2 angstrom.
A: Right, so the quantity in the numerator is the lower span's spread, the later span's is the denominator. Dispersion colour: 0.4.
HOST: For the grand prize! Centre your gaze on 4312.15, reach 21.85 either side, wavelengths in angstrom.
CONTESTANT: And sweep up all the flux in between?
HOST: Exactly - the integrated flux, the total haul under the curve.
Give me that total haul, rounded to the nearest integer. 1805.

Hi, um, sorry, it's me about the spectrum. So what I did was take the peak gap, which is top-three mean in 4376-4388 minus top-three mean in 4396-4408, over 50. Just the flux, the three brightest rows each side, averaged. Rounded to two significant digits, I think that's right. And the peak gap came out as -0.15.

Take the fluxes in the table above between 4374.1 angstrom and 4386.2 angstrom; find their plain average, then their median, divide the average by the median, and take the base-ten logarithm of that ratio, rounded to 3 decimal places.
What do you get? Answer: -0.036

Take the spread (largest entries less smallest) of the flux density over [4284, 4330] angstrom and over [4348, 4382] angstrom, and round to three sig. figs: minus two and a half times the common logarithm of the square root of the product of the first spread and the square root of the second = -2.76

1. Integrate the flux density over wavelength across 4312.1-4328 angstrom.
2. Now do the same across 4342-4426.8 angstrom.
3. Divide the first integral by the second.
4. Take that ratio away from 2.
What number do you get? 1.83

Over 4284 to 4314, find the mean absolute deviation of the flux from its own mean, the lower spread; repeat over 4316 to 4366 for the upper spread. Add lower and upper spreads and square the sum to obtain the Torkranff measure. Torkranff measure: 173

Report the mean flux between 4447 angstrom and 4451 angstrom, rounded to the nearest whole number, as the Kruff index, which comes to 63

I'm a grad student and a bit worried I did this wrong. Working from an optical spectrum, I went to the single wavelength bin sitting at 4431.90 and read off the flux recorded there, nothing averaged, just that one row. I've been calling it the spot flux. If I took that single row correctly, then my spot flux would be 57.94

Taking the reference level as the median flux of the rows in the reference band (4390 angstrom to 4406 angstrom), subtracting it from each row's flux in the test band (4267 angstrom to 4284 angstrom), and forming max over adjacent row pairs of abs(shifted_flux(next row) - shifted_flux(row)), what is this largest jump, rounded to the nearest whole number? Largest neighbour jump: 20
